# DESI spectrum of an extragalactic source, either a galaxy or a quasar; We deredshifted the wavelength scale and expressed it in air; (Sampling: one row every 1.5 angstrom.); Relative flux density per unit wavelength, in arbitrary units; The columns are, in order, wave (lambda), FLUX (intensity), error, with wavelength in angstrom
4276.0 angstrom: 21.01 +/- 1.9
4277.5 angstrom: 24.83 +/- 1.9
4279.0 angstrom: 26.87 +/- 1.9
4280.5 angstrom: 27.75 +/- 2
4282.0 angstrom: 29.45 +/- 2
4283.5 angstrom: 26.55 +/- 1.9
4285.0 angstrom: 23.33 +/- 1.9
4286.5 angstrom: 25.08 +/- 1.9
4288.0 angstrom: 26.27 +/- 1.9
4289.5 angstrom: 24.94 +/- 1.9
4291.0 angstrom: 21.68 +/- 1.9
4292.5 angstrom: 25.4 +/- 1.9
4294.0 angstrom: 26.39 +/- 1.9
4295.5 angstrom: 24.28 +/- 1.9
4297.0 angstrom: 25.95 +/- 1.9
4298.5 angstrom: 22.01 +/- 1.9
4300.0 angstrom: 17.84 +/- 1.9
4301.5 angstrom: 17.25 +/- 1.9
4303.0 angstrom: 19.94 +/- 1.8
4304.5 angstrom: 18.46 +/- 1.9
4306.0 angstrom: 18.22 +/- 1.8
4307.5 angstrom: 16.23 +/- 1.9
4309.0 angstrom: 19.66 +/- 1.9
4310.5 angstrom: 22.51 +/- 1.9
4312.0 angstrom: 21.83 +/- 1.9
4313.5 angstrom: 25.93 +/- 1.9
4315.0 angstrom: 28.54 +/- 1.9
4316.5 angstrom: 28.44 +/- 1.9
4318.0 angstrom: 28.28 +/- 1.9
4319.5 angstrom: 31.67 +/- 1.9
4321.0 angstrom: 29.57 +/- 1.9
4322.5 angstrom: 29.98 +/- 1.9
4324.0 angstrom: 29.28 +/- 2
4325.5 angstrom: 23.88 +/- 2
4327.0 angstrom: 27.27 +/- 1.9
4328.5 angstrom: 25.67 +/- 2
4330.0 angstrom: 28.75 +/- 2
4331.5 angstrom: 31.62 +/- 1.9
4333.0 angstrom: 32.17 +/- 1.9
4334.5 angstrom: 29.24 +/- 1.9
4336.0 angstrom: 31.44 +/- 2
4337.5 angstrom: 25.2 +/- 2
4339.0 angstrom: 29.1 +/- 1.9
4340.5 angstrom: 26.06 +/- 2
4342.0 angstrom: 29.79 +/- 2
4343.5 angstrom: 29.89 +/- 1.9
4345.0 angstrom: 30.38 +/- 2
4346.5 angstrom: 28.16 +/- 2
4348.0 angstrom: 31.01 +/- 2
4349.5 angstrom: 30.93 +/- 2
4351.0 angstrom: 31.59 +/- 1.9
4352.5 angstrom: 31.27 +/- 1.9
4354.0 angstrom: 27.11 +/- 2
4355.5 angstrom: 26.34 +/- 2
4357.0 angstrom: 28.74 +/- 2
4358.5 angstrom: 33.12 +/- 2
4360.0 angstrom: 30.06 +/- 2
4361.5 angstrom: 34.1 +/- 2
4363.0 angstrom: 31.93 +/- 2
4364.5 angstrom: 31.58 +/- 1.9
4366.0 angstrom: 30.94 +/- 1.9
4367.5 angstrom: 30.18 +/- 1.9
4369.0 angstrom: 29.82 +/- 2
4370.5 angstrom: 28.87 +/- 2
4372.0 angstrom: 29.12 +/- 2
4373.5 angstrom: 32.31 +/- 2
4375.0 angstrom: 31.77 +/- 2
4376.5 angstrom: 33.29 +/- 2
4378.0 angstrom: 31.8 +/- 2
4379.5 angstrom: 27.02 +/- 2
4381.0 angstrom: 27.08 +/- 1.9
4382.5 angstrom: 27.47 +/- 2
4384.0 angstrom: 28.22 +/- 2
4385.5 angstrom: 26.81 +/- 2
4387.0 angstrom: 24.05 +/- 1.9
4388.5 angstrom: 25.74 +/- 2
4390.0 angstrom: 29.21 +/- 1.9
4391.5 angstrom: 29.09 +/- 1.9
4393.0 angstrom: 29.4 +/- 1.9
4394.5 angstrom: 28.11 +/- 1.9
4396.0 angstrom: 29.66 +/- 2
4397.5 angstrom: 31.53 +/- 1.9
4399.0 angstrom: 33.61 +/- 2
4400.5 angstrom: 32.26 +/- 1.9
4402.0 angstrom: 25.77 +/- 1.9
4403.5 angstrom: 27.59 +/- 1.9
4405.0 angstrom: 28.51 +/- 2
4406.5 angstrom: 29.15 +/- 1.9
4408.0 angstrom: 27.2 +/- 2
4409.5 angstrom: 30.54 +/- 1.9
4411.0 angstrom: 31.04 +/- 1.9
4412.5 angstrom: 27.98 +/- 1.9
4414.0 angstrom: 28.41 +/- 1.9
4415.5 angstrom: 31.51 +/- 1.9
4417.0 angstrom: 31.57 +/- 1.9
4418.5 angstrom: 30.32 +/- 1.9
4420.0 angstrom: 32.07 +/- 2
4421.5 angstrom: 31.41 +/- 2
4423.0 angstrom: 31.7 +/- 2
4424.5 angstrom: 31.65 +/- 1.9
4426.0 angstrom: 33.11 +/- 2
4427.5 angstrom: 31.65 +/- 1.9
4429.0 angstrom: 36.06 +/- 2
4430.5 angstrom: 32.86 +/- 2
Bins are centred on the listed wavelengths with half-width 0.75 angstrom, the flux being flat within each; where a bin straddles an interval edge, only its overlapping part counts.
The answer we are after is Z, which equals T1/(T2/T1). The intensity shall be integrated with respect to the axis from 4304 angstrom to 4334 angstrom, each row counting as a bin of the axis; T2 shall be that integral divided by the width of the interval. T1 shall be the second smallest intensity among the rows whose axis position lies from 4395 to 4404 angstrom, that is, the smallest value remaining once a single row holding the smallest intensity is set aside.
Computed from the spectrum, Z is 29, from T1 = 27.59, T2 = 26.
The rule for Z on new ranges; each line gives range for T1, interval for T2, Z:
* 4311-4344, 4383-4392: 21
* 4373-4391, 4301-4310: 36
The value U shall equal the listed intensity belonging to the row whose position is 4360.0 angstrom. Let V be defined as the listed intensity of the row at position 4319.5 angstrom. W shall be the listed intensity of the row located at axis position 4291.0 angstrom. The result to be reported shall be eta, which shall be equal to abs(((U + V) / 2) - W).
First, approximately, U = 30.06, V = 31.67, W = 21.68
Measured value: 9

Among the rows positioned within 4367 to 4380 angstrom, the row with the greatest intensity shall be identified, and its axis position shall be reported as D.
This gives 4376.5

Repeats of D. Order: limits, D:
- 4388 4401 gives 4399.0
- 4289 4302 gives 4294.0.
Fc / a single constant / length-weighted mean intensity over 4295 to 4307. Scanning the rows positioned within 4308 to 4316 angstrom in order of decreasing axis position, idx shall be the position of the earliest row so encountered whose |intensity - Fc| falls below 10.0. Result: 4315.0 angstrom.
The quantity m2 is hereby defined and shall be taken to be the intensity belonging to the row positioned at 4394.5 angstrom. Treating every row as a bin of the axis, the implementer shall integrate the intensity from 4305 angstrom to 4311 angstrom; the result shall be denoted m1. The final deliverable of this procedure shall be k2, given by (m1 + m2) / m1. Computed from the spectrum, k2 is 1.25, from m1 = 114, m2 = 28.11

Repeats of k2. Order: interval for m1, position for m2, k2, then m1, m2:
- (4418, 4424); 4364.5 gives 1.17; 189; 31.58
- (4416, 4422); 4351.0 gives 1.17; 188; 31.59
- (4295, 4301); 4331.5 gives 1.24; 133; 31.62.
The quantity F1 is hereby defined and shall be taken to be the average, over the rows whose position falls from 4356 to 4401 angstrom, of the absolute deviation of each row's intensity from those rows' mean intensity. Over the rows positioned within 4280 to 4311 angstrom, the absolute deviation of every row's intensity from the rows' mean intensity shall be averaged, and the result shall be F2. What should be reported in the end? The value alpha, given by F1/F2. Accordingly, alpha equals 0.6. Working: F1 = 2.0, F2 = 3.27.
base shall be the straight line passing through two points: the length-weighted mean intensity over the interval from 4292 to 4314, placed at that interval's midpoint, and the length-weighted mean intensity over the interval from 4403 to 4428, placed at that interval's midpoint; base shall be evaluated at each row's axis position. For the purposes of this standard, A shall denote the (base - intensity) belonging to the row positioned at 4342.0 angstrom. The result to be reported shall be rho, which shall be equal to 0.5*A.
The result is -2.7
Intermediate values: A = -5.3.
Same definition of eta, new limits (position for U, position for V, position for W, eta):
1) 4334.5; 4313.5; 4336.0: 4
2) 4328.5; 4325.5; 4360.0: 5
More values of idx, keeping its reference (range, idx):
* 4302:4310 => 4309.0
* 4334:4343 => 4342.0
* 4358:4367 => 4360.0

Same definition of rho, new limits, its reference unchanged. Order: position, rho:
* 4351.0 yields -3.2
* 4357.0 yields -1.5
